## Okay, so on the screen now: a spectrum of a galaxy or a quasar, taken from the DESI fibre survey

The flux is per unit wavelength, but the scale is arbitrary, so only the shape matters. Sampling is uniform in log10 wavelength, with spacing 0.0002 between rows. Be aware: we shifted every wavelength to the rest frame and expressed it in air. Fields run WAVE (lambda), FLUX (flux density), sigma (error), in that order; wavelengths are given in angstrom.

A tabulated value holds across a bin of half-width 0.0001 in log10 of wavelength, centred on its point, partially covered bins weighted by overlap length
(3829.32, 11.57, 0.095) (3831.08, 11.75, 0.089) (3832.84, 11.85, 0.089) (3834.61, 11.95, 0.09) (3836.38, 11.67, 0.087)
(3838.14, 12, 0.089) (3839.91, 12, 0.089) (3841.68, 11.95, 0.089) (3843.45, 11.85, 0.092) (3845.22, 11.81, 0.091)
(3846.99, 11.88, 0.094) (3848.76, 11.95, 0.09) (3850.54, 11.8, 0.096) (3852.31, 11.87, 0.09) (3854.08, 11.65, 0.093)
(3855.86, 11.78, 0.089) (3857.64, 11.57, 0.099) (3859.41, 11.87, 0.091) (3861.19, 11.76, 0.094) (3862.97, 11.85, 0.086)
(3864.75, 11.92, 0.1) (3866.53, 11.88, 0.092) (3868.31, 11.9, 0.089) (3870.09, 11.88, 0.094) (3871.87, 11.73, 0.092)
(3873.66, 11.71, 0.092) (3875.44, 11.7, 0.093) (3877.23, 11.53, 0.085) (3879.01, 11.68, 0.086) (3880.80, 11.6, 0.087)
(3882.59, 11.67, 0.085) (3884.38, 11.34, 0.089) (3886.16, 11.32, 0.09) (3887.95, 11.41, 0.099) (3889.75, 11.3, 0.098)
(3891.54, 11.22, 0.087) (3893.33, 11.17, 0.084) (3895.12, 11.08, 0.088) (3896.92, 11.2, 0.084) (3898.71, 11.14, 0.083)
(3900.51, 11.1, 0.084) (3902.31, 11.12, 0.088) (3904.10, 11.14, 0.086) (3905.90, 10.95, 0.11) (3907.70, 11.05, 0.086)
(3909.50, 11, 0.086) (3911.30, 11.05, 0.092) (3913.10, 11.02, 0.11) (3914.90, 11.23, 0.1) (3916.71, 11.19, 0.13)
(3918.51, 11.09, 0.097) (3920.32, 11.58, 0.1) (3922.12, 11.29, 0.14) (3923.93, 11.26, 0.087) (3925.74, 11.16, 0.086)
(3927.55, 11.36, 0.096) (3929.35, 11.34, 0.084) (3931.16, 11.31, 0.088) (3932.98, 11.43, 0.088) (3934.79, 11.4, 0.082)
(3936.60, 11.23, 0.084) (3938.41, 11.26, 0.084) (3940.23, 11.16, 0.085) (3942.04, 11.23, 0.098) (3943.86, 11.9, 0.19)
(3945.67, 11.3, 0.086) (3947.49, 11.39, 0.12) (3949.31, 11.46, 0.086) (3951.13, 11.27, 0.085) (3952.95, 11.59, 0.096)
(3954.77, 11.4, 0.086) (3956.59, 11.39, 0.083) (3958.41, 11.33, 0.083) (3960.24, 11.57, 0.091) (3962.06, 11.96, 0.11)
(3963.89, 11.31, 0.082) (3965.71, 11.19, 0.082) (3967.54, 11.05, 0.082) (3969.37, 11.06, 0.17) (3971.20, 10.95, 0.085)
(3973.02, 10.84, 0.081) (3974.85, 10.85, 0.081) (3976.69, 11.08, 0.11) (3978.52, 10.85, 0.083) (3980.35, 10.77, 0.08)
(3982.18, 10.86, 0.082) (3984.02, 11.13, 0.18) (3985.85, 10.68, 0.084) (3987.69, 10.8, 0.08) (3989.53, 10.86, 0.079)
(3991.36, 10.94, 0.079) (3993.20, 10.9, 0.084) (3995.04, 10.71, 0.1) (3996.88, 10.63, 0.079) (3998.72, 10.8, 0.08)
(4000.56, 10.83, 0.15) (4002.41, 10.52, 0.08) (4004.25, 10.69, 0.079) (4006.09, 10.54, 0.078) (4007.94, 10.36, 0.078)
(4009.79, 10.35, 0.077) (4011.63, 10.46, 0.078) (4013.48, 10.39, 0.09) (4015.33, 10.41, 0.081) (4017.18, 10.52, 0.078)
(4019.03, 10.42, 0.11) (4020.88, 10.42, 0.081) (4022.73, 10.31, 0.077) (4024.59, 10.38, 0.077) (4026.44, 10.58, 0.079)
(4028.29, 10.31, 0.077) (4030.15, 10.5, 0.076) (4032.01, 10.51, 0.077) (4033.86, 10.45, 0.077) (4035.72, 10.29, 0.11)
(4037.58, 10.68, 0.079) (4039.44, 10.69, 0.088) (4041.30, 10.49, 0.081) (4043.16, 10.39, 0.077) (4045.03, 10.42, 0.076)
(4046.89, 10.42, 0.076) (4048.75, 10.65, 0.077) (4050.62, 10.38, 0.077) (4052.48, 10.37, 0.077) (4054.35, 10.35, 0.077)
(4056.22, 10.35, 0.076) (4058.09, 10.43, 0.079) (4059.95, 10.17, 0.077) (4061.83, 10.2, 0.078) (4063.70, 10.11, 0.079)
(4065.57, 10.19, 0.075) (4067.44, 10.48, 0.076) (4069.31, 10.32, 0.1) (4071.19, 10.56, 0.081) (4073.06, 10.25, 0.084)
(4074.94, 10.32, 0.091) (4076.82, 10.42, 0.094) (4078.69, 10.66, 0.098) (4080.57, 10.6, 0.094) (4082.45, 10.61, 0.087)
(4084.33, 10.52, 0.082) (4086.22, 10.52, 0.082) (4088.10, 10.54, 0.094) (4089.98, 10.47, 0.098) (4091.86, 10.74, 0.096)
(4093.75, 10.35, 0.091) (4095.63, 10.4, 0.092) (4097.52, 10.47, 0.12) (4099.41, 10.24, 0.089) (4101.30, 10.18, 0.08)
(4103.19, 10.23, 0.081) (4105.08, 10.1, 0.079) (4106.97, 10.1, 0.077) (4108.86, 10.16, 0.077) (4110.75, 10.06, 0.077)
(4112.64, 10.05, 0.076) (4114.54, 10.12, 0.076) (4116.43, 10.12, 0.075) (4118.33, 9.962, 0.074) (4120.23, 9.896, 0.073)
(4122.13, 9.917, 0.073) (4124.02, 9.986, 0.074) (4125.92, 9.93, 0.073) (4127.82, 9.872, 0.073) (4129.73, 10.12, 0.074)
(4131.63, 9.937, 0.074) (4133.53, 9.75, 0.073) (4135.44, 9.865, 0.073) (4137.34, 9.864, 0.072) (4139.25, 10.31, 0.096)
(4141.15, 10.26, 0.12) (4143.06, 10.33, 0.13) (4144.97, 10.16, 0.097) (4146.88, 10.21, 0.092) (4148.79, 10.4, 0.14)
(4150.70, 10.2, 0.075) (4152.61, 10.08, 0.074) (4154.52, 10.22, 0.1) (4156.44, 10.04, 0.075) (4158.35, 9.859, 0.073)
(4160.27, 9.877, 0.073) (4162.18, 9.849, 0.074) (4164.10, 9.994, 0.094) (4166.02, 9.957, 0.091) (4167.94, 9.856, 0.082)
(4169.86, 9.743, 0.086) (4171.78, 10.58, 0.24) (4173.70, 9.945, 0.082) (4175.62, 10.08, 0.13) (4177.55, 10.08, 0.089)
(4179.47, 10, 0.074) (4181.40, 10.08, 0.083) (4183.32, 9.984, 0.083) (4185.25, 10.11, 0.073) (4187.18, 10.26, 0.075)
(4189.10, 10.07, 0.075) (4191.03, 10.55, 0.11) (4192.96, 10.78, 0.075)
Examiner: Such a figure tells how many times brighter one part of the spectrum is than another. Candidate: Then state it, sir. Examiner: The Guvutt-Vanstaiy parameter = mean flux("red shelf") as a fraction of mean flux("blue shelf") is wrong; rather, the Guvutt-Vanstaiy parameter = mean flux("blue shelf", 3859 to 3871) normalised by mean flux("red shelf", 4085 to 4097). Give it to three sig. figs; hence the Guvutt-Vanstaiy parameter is 1.13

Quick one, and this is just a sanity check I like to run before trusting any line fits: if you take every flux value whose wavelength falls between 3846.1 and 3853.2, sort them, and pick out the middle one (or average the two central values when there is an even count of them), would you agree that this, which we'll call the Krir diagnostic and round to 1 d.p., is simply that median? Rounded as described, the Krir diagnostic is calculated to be 11.9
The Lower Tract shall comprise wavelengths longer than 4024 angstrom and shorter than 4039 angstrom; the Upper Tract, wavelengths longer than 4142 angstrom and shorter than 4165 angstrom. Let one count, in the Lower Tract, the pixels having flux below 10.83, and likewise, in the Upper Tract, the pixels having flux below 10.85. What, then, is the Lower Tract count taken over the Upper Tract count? 0.67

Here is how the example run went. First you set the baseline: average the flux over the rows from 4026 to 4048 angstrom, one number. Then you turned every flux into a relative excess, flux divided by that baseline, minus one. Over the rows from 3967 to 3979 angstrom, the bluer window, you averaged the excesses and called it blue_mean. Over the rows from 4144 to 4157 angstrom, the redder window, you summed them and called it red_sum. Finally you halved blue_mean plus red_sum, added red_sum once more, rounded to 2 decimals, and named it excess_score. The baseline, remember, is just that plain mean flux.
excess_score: -0.27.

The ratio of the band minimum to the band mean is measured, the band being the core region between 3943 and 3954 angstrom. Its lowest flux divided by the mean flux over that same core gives 0.981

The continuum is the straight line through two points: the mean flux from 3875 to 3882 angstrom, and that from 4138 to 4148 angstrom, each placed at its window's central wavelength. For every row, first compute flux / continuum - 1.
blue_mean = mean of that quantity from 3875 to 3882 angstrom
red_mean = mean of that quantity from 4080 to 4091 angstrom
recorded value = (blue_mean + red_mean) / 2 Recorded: 0.000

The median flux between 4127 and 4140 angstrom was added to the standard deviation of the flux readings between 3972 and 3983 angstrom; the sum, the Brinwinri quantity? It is 10.0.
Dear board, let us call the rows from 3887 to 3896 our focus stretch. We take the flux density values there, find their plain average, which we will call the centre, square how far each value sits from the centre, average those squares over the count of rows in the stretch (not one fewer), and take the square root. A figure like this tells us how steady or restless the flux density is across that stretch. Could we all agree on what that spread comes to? 0.113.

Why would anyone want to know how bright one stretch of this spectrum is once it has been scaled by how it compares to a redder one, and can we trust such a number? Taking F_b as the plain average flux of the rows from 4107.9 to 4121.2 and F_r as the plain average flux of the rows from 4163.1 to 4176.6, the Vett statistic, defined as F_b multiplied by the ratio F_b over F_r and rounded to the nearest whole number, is 10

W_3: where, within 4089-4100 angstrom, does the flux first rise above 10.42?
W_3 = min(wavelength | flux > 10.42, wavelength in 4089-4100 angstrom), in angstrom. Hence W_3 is 4089.98 angstrom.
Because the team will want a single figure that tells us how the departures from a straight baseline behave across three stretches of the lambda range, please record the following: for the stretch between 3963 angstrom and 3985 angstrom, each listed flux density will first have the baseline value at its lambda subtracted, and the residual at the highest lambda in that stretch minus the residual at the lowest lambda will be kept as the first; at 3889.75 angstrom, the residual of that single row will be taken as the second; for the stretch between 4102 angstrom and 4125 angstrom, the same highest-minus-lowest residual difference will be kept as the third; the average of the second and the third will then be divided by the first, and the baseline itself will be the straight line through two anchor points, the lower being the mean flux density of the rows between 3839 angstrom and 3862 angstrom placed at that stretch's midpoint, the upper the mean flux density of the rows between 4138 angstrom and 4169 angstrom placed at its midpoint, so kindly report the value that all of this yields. 3.3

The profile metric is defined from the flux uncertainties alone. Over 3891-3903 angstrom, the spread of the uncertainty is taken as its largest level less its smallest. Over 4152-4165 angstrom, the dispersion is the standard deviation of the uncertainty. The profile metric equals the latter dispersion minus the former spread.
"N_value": 0.01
